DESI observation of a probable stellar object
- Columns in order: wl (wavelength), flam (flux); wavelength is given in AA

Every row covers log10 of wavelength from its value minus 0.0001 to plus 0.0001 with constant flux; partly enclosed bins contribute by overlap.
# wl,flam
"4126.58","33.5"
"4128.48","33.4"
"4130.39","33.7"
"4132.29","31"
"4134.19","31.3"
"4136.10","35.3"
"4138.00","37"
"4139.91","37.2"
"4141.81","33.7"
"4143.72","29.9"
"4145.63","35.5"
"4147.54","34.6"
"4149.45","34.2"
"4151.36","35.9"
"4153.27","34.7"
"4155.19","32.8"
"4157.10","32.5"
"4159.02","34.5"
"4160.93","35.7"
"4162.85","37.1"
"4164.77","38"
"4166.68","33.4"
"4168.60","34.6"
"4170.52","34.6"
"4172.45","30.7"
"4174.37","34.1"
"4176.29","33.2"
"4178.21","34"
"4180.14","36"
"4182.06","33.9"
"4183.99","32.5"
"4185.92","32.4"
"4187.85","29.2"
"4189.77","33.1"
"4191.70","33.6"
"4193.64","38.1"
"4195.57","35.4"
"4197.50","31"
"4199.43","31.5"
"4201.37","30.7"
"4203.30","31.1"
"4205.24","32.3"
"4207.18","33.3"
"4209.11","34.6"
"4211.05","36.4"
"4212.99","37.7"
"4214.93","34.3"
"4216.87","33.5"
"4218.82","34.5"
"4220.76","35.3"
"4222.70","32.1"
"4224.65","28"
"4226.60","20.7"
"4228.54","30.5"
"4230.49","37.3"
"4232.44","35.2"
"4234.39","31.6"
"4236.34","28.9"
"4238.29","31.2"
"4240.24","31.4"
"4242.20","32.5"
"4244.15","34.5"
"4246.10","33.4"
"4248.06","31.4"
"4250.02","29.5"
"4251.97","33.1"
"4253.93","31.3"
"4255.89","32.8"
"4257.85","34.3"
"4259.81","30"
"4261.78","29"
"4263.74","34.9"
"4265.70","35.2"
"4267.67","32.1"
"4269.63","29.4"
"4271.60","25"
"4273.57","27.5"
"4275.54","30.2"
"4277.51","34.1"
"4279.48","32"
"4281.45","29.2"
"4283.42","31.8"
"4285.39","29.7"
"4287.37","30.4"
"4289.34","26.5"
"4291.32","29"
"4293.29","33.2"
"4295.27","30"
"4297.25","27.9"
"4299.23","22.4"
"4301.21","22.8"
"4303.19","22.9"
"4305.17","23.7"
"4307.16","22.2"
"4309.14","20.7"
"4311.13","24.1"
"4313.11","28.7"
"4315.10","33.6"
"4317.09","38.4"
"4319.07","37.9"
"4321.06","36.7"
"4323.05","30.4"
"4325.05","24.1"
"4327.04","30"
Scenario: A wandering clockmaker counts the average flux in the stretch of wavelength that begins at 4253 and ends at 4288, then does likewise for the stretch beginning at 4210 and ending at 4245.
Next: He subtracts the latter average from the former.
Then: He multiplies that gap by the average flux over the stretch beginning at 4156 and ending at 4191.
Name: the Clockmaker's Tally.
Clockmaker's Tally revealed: -50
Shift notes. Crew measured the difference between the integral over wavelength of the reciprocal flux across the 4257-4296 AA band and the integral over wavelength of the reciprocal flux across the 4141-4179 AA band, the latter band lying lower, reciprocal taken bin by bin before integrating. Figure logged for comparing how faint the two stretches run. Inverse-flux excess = 0.17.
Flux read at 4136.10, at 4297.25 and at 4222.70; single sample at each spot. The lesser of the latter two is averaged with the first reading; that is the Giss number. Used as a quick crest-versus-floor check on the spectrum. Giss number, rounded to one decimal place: 31.6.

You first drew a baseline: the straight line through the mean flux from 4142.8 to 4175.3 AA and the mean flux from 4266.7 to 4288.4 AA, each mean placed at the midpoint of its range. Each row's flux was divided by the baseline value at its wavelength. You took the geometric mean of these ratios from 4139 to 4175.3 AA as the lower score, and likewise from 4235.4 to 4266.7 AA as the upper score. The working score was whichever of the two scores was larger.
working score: 1.031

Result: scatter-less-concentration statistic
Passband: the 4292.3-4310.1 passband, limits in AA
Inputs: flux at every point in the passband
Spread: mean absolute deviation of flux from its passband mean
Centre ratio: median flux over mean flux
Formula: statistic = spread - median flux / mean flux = 2.6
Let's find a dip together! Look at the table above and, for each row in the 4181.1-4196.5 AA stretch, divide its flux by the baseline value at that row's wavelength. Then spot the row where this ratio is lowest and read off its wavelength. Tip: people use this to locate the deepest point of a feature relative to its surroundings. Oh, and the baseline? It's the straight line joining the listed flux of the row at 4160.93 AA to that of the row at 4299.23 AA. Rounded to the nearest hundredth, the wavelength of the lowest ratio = 4187.85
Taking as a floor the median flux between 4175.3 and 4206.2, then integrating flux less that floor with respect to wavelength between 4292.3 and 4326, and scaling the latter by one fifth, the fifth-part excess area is -31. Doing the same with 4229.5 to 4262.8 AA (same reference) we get -4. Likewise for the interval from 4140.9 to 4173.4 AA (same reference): 9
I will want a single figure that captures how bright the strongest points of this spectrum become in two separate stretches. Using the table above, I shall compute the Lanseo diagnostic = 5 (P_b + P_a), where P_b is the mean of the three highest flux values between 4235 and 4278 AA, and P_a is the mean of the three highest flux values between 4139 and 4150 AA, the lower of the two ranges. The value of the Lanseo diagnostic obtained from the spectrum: 353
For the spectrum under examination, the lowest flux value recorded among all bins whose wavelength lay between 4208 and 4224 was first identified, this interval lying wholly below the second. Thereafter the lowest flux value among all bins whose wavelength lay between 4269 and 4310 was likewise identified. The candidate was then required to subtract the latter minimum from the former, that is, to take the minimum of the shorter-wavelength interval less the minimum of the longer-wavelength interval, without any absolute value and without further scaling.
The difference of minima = 11.4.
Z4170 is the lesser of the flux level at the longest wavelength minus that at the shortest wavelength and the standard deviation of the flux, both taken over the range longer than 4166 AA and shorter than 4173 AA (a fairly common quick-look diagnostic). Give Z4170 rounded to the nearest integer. -3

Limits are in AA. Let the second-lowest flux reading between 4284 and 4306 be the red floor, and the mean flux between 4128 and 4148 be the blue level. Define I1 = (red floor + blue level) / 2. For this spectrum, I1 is 28.3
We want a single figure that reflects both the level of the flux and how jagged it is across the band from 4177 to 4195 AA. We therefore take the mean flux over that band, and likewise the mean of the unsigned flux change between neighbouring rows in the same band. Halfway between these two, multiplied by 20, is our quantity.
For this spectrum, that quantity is 359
